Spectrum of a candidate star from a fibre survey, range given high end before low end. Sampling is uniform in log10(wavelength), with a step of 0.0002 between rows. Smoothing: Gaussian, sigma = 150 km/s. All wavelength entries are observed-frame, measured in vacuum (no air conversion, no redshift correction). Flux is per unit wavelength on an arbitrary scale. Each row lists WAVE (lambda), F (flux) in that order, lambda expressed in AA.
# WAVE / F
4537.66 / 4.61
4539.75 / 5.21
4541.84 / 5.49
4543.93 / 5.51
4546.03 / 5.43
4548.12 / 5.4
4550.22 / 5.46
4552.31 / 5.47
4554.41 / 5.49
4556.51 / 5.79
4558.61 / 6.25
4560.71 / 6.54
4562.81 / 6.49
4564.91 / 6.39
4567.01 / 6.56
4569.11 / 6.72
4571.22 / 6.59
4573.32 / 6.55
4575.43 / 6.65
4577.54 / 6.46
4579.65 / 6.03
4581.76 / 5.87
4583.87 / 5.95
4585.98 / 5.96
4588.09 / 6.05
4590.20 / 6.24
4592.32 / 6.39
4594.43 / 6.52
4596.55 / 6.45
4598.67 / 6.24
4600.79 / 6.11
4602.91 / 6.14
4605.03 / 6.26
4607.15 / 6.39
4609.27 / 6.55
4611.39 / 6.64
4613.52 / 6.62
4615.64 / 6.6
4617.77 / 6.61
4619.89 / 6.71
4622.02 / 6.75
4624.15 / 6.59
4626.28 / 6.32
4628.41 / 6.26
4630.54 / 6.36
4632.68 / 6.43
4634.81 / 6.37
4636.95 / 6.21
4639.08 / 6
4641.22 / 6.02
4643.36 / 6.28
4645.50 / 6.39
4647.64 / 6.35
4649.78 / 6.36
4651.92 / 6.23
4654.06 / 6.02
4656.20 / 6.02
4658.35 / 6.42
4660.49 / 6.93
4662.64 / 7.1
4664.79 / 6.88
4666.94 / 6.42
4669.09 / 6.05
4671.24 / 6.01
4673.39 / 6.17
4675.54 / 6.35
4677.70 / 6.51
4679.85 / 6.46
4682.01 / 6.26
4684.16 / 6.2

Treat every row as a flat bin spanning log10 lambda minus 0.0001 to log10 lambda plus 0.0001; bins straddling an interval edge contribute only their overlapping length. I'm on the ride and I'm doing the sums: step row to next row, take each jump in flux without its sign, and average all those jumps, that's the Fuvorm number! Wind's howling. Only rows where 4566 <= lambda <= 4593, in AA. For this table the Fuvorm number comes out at 0.144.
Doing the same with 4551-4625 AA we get 0.134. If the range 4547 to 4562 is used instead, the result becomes 0.190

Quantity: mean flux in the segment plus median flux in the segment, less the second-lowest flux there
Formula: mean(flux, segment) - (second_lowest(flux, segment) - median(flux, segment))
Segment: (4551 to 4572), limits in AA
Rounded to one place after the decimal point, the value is 7.2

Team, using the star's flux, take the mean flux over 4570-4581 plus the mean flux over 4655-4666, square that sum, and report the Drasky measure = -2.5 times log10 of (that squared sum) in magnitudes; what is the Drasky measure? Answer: -5.59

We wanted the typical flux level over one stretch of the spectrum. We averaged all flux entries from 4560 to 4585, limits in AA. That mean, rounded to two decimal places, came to 6.40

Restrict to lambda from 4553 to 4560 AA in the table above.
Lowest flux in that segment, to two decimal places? 5.49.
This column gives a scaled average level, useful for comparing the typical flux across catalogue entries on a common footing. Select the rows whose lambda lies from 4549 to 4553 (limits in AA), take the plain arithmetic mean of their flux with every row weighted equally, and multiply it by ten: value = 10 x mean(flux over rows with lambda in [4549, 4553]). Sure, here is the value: 55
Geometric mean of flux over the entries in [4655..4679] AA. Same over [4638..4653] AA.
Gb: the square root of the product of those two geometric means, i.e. 6.33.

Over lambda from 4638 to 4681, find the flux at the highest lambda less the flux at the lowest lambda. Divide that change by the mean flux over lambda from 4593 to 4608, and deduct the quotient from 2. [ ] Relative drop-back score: 1.93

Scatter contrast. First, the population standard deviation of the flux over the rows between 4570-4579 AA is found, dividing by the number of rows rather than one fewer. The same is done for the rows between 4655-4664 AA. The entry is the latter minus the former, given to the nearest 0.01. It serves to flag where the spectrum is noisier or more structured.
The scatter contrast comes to 0.36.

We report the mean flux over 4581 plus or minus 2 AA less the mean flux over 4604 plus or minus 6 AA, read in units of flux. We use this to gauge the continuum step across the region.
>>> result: -0.3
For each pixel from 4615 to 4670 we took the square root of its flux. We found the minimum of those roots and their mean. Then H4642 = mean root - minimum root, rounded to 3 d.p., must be 0.082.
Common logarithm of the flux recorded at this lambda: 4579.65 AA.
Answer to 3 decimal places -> 0.780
